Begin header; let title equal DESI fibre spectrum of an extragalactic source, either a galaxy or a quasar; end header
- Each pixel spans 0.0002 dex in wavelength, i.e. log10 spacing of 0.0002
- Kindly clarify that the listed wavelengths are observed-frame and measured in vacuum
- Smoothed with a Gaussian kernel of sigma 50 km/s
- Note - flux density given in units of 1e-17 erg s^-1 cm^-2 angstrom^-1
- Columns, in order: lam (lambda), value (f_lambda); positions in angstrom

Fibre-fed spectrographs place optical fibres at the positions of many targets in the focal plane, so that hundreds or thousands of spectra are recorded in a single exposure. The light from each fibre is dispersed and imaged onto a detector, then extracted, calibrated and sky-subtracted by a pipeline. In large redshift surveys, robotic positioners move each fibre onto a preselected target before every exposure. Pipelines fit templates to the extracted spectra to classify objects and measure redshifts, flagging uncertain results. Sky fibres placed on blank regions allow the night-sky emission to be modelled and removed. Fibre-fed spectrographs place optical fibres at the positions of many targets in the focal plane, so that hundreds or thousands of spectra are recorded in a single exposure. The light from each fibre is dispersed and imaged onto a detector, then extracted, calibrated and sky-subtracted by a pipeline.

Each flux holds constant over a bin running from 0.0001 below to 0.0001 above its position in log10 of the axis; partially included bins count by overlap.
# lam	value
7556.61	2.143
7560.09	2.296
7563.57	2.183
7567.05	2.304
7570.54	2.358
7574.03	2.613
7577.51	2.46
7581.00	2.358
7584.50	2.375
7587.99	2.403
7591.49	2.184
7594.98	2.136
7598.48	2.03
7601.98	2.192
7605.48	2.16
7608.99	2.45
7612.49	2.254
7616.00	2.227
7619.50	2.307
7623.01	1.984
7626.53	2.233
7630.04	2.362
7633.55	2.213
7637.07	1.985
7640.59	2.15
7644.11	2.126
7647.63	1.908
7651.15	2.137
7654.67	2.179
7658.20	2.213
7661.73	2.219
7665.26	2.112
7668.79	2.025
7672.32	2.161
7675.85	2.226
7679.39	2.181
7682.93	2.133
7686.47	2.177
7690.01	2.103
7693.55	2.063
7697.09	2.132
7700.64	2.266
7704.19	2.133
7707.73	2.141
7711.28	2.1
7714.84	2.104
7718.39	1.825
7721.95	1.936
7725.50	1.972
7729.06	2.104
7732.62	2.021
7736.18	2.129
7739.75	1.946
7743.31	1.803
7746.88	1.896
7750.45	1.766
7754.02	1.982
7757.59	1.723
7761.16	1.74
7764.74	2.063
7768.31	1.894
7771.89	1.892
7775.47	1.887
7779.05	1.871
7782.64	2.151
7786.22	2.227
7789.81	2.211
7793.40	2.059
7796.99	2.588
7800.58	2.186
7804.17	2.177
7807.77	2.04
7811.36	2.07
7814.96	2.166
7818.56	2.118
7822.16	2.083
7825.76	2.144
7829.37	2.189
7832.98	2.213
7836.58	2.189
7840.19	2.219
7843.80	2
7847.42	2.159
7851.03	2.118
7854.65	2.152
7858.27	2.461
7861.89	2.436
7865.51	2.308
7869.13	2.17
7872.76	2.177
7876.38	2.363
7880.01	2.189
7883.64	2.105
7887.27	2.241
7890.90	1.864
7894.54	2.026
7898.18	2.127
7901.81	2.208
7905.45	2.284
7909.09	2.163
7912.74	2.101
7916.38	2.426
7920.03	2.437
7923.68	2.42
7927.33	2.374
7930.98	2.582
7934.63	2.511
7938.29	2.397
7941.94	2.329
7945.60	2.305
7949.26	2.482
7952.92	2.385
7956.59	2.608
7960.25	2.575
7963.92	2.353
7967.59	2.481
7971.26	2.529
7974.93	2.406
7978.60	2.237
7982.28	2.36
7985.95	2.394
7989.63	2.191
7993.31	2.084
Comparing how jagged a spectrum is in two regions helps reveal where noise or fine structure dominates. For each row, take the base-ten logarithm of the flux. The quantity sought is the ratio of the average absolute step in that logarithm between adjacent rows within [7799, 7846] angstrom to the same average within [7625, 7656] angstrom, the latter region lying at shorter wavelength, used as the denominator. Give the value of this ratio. 0.42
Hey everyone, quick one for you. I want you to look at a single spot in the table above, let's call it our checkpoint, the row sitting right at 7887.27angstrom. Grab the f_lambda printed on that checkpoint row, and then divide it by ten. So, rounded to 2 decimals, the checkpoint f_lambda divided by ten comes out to 0.22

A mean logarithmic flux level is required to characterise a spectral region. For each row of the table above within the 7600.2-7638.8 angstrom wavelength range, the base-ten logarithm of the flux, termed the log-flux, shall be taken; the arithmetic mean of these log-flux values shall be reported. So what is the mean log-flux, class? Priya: 0.345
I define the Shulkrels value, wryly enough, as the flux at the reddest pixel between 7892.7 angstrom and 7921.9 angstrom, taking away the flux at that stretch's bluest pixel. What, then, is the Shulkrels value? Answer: 0.4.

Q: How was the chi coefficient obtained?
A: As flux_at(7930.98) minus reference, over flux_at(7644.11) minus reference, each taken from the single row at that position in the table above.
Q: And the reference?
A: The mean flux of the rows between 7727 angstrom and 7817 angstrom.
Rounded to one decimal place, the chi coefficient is 5.5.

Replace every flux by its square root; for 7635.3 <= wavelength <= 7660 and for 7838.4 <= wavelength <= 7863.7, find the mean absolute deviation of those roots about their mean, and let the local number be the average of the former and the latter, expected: 0.037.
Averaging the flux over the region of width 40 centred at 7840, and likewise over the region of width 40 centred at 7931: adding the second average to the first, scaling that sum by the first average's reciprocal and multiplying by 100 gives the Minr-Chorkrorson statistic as 210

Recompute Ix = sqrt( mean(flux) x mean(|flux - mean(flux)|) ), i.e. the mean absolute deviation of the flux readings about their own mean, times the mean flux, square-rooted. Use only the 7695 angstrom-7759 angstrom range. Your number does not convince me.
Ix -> 0.50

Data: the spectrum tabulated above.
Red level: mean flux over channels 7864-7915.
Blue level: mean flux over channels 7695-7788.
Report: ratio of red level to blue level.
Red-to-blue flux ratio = 1.09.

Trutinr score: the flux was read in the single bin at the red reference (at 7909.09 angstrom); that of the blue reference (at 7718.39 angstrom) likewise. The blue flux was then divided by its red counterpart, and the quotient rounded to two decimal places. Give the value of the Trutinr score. 0.84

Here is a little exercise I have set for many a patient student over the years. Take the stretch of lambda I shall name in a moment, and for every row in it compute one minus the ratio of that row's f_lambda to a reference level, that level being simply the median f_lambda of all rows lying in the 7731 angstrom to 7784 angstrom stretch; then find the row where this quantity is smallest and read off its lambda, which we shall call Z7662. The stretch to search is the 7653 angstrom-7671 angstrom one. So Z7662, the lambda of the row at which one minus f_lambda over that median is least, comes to 7661.73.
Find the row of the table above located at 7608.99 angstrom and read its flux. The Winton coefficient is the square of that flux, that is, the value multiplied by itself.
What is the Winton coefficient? 6.0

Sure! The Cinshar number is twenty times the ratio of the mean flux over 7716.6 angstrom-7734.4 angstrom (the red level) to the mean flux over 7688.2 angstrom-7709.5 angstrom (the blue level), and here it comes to 18.4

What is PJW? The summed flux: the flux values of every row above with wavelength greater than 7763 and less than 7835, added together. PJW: 42.2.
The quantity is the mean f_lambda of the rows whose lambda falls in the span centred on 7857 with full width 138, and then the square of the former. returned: 4.8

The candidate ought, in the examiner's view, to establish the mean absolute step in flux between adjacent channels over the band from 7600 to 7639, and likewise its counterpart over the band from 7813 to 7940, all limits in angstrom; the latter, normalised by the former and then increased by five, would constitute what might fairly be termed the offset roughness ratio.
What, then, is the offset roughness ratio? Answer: 5.64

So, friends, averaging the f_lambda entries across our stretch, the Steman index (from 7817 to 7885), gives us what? 2.20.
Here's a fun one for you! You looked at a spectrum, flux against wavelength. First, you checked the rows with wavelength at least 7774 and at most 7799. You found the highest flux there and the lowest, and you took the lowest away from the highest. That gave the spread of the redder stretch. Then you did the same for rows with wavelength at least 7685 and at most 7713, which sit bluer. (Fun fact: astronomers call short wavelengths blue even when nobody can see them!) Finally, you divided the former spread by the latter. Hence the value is 3.5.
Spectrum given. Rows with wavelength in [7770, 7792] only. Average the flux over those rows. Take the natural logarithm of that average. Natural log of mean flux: 0.71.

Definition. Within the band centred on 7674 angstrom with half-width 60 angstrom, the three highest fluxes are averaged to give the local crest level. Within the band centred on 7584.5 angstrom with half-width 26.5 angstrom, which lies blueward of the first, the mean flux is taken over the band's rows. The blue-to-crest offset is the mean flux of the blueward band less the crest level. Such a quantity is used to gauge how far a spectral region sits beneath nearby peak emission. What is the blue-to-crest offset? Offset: 0.0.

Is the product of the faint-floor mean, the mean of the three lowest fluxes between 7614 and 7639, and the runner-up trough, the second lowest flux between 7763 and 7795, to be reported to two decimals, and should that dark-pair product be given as 3.89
